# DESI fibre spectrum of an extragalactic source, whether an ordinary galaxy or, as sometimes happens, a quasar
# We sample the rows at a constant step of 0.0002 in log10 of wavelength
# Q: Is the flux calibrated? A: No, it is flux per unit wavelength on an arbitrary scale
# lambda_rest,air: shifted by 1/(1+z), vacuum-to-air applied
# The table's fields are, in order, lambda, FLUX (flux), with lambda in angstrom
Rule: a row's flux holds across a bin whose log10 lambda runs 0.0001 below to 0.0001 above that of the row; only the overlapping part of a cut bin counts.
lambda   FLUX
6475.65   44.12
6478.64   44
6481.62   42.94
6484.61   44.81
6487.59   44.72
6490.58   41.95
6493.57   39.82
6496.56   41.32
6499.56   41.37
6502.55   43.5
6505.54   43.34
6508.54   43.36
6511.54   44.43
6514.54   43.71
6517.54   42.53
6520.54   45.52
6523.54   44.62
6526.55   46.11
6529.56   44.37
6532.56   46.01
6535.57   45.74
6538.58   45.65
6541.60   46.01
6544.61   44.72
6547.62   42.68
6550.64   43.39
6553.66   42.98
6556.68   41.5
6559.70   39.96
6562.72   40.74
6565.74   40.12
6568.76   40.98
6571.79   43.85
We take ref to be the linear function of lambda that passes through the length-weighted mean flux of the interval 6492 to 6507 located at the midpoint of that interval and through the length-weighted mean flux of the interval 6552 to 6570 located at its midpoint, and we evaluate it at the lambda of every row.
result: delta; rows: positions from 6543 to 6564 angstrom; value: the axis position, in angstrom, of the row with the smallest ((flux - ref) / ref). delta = 6559.70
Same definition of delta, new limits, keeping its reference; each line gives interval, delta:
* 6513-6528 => 6517.54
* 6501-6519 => 6517.54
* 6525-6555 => 6547.62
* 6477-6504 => 6493.57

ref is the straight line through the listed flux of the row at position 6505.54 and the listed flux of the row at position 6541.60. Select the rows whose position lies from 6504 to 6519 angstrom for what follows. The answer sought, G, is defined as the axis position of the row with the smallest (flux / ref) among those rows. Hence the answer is 6517.54 angstrom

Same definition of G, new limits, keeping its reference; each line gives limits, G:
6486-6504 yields 6493.57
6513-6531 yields 6517.54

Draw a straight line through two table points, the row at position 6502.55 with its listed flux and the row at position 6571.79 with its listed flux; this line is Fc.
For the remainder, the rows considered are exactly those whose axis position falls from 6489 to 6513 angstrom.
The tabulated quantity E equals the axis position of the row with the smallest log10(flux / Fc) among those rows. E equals 6493.57 angstrom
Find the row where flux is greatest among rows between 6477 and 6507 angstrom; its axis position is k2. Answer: 6484.61 angstrom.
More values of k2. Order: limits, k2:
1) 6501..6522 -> 6520.54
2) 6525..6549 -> 6526.55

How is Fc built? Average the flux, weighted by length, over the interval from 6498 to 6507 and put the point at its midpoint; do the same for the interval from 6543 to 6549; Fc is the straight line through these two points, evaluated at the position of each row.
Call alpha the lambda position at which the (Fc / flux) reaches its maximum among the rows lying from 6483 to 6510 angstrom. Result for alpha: 6493.57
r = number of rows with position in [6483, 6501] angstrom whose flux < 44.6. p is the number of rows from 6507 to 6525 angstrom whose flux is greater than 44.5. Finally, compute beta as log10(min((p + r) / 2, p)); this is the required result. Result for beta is 0.3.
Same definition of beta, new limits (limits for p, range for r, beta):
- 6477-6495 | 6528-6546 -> 0.2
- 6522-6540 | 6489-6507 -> 0.7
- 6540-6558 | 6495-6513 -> 0.3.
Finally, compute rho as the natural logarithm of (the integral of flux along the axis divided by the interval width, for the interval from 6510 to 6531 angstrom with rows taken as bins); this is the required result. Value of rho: 3.79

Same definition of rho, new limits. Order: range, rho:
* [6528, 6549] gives 3.81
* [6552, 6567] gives 3.72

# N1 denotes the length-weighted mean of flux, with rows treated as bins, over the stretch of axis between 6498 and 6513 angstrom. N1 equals 43.2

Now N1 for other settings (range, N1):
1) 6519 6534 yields 45.3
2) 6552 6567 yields 41.1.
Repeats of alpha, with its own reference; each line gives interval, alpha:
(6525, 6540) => 6529.56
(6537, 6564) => 6559.70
